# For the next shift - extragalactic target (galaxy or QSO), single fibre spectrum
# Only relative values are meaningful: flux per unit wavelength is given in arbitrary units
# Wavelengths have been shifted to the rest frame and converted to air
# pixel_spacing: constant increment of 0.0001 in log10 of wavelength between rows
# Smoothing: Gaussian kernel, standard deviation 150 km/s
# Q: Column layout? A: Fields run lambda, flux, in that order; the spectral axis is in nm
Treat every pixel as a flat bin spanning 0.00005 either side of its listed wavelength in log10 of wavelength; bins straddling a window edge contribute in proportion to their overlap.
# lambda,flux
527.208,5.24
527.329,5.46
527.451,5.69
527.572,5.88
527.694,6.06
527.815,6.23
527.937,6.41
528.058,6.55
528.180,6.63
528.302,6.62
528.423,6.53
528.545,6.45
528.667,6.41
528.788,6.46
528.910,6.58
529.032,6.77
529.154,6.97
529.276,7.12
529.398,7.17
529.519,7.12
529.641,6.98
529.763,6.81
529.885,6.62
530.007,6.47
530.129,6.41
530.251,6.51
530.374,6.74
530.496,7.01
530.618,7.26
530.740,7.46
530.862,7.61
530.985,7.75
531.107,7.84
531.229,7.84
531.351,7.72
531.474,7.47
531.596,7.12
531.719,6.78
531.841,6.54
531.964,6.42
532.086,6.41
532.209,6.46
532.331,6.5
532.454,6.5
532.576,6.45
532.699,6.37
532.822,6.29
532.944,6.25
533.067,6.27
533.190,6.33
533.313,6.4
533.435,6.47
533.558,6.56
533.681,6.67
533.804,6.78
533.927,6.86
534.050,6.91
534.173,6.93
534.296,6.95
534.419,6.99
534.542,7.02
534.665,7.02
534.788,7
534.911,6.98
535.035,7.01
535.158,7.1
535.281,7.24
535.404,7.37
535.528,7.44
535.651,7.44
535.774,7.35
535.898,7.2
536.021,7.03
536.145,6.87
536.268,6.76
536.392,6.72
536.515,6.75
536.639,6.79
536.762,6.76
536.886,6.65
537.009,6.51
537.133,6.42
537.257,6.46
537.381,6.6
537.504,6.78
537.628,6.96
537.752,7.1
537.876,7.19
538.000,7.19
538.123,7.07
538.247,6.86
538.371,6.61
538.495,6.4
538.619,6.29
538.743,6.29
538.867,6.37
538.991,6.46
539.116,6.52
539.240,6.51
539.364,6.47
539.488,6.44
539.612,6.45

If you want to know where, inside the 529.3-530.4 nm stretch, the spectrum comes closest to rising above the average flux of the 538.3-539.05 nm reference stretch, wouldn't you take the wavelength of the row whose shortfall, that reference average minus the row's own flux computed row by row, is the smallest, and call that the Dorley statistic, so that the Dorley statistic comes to 529.398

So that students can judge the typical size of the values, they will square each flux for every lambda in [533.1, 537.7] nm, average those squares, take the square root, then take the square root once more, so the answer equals 2.62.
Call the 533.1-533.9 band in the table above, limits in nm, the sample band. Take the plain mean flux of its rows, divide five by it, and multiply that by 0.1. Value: 0.0765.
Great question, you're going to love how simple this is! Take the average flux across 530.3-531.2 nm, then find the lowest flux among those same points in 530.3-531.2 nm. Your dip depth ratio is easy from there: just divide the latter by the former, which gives 0.913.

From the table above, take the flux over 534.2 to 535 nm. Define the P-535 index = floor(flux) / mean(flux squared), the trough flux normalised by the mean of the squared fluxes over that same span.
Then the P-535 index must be 0.142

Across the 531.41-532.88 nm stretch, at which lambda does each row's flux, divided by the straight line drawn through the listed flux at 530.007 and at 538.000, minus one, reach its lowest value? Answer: 532.822 nm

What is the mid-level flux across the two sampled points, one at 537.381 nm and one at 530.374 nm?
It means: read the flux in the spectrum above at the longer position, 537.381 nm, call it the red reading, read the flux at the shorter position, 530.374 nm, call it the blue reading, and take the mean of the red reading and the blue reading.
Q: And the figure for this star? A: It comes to 6.67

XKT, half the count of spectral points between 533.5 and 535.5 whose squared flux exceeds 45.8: 7.0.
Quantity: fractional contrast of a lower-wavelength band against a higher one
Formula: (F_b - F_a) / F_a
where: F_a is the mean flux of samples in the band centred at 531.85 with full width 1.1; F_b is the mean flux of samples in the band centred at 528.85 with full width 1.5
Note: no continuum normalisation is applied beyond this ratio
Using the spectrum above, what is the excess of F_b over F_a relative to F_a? -0.01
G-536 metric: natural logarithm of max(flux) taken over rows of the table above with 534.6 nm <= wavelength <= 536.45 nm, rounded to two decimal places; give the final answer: 2.01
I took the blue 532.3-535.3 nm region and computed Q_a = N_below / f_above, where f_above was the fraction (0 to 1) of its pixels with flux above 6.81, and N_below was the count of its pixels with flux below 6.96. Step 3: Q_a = 35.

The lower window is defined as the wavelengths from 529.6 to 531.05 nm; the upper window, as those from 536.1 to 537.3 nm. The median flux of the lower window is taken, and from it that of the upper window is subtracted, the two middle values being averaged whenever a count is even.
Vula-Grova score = 0.16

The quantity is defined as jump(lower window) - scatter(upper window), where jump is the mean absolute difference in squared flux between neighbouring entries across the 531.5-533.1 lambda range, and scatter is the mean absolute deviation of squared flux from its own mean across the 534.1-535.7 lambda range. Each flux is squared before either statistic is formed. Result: -1.1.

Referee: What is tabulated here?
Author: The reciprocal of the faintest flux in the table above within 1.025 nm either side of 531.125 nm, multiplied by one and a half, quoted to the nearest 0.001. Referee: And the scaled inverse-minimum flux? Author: 0.234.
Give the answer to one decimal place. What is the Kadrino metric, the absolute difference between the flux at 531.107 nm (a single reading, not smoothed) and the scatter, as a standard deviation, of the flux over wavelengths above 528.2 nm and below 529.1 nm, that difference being 7.7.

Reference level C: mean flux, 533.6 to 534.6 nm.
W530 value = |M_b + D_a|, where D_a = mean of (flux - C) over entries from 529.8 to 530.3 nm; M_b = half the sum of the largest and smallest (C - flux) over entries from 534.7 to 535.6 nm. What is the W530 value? 0.7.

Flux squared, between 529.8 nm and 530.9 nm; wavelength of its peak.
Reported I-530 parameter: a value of 530.862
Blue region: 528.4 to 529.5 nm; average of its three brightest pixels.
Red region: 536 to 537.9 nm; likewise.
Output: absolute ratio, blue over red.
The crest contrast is 1.00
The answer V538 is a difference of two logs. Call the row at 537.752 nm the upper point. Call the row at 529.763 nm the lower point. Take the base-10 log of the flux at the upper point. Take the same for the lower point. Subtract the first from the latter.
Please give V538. -0.02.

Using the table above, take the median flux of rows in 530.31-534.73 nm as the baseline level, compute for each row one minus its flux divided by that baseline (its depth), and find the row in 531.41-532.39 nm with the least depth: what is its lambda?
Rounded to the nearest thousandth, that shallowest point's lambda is 531.474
